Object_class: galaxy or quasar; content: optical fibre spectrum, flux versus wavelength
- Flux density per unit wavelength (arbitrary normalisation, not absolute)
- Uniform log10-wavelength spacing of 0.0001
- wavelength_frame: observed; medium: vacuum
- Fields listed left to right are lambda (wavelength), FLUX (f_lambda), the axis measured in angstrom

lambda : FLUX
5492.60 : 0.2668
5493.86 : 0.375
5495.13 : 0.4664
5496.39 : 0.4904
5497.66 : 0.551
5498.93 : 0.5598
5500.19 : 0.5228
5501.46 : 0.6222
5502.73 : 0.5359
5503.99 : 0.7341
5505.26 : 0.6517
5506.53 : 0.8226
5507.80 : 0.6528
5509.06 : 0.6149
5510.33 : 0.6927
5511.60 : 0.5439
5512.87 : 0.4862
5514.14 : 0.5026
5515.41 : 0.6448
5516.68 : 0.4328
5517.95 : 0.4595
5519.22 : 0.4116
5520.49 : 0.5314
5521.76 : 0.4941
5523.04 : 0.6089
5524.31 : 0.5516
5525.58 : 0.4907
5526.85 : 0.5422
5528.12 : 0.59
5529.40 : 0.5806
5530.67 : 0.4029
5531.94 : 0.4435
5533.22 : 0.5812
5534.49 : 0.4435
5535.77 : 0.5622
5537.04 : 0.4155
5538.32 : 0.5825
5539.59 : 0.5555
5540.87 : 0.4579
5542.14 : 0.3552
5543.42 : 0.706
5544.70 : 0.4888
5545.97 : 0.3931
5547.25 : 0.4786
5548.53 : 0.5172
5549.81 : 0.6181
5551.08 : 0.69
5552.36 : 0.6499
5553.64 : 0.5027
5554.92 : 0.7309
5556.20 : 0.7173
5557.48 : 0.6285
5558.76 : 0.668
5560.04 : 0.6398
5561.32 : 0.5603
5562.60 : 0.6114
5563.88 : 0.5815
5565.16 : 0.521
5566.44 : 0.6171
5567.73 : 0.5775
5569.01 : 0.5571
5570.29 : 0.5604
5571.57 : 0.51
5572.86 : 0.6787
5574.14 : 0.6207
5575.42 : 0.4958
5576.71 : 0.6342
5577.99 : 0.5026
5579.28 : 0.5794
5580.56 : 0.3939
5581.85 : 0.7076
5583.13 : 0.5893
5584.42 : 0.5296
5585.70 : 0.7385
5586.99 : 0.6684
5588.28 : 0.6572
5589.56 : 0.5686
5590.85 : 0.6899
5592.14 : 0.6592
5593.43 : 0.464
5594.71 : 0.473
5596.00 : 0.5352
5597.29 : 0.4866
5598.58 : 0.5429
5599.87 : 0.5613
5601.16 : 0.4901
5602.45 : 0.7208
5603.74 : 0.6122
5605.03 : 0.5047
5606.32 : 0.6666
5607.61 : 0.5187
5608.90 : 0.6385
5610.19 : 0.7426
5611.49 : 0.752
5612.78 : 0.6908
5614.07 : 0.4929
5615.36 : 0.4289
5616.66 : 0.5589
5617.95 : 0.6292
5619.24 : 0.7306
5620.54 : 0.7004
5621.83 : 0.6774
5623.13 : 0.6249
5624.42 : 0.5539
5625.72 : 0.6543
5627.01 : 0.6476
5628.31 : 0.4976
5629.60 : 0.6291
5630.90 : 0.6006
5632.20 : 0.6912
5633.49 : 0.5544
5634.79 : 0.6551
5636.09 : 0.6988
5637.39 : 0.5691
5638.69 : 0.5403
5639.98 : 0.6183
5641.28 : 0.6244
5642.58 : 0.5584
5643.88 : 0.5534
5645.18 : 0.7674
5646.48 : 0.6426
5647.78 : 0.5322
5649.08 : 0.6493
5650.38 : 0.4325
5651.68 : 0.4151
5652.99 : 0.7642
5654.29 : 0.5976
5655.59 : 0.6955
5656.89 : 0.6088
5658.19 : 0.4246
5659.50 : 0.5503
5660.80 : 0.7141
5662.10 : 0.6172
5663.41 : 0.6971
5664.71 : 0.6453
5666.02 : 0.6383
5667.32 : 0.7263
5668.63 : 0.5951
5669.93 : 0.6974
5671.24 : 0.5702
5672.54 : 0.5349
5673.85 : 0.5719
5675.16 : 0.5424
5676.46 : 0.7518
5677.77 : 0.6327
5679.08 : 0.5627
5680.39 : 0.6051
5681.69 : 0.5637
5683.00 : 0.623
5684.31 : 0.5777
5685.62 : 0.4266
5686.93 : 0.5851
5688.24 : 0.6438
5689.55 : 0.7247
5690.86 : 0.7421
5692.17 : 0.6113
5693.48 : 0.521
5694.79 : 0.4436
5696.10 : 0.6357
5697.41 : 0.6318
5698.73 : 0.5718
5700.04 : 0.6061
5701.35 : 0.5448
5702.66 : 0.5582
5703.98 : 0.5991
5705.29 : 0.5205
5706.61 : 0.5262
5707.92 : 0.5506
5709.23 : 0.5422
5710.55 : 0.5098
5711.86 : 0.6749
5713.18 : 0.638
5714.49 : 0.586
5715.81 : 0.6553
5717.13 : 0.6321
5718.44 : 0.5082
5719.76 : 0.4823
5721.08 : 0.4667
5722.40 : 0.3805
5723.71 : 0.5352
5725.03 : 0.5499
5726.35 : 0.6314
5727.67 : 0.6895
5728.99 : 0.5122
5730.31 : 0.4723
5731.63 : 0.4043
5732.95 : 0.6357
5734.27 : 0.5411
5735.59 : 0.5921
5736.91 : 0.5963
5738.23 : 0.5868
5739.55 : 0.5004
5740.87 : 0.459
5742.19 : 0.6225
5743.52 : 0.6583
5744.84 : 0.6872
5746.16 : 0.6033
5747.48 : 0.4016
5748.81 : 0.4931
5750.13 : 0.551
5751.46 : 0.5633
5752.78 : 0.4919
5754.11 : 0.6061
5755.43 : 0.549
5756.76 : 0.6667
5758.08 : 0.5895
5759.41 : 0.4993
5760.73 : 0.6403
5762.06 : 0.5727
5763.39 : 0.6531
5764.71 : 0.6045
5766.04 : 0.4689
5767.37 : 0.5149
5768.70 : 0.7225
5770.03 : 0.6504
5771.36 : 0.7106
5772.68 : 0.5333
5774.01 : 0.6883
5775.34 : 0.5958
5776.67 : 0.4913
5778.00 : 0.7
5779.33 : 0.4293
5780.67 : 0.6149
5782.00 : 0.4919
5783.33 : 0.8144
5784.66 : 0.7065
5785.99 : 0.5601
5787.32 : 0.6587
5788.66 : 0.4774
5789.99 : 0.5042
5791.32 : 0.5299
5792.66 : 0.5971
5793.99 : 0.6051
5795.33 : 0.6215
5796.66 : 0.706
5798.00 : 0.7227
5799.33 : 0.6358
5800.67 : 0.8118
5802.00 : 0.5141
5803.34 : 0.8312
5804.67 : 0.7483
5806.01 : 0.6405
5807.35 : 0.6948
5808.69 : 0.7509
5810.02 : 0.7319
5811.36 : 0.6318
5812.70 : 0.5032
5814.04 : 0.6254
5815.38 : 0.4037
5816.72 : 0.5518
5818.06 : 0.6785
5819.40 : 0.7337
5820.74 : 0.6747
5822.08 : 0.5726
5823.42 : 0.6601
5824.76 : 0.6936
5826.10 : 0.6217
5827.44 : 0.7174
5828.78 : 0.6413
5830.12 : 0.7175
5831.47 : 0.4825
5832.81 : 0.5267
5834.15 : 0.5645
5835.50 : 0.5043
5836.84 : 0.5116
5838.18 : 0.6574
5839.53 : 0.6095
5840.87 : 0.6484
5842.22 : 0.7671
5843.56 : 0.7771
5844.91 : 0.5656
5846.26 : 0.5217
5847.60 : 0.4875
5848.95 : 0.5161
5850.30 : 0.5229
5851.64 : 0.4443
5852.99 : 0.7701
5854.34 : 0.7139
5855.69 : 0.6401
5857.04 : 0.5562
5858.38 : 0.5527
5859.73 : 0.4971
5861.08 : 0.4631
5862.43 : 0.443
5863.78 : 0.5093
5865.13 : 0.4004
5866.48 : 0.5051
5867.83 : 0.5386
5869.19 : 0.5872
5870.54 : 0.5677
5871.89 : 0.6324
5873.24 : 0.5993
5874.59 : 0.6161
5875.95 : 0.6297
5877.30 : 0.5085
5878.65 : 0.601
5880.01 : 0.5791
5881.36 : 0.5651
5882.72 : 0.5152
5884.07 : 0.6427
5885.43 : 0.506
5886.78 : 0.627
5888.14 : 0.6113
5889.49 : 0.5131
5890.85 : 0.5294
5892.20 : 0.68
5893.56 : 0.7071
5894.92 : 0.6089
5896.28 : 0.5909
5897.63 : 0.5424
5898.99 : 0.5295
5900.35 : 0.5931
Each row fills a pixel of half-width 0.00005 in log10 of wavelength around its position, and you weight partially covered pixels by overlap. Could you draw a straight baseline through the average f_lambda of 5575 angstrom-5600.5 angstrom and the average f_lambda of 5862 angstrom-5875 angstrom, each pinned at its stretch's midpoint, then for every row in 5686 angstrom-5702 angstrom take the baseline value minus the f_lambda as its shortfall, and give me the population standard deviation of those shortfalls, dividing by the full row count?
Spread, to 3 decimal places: 0.079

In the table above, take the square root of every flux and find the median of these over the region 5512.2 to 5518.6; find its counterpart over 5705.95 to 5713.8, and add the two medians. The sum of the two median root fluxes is 1.436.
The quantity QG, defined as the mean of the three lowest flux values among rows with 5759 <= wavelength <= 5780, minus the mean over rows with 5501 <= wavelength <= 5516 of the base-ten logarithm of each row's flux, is 0.672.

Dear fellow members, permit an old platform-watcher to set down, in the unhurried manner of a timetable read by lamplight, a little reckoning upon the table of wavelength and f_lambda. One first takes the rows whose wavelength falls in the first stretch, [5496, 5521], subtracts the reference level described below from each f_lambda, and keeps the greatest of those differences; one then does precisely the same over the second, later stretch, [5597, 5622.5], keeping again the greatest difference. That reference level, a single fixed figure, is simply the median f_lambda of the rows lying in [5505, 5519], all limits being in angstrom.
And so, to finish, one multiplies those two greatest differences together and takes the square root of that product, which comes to 0.17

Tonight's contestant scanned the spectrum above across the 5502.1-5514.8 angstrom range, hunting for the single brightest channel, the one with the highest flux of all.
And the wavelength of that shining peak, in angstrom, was 5506.53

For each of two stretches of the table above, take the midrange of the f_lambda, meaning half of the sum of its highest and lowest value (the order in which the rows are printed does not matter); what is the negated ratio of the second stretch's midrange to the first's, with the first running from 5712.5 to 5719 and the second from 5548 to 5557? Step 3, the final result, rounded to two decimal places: -1.06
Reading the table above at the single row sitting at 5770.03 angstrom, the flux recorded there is 0.6504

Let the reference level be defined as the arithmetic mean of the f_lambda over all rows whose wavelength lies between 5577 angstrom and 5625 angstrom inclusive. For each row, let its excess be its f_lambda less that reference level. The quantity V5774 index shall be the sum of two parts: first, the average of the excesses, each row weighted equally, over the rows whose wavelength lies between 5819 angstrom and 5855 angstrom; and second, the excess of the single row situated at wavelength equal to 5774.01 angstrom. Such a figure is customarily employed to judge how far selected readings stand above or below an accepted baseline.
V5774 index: 0.11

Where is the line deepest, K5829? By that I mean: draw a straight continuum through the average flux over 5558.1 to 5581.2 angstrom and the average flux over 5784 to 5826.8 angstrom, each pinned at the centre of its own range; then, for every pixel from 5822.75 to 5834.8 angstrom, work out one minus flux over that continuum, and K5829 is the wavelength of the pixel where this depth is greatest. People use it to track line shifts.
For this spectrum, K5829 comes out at 5831.47 angstrom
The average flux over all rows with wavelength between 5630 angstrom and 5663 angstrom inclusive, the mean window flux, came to 0.60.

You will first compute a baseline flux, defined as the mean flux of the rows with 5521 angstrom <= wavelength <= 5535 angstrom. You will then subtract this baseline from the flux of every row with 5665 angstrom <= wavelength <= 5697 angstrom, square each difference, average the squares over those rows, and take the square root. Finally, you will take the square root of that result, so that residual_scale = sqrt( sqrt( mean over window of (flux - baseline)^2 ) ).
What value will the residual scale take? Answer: 0.34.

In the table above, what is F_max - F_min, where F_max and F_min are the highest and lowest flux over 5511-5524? 0.23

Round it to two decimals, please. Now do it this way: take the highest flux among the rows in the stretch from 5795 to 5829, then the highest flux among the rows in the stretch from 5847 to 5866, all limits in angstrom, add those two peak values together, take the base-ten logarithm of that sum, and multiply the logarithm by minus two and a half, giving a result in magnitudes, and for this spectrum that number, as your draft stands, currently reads -0.51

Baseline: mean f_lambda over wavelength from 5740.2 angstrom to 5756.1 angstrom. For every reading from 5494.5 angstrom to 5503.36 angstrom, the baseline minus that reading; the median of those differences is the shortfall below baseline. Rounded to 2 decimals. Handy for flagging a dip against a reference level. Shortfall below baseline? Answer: 0.02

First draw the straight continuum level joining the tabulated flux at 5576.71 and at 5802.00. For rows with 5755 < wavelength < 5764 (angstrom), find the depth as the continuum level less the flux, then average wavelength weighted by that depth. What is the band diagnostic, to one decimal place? 5760.0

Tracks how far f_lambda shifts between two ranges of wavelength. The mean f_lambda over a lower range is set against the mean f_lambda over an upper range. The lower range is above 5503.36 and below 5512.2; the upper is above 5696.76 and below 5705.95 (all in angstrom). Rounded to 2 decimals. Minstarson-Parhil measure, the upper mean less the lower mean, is -0.10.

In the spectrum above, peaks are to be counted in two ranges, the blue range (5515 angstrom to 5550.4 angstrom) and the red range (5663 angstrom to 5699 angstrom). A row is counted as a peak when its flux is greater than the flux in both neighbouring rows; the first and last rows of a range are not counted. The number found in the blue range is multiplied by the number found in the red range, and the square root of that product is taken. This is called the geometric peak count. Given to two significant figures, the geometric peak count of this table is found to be 8.0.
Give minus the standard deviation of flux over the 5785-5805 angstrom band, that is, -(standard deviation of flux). -0.11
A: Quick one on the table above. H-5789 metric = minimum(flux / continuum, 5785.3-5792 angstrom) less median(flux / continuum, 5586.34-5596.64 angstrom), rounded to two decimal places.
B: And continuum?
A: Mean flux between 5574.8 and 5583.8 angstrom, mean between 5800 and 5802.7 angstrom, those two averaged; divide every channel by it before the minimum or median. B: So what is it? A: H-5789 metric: -0.22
